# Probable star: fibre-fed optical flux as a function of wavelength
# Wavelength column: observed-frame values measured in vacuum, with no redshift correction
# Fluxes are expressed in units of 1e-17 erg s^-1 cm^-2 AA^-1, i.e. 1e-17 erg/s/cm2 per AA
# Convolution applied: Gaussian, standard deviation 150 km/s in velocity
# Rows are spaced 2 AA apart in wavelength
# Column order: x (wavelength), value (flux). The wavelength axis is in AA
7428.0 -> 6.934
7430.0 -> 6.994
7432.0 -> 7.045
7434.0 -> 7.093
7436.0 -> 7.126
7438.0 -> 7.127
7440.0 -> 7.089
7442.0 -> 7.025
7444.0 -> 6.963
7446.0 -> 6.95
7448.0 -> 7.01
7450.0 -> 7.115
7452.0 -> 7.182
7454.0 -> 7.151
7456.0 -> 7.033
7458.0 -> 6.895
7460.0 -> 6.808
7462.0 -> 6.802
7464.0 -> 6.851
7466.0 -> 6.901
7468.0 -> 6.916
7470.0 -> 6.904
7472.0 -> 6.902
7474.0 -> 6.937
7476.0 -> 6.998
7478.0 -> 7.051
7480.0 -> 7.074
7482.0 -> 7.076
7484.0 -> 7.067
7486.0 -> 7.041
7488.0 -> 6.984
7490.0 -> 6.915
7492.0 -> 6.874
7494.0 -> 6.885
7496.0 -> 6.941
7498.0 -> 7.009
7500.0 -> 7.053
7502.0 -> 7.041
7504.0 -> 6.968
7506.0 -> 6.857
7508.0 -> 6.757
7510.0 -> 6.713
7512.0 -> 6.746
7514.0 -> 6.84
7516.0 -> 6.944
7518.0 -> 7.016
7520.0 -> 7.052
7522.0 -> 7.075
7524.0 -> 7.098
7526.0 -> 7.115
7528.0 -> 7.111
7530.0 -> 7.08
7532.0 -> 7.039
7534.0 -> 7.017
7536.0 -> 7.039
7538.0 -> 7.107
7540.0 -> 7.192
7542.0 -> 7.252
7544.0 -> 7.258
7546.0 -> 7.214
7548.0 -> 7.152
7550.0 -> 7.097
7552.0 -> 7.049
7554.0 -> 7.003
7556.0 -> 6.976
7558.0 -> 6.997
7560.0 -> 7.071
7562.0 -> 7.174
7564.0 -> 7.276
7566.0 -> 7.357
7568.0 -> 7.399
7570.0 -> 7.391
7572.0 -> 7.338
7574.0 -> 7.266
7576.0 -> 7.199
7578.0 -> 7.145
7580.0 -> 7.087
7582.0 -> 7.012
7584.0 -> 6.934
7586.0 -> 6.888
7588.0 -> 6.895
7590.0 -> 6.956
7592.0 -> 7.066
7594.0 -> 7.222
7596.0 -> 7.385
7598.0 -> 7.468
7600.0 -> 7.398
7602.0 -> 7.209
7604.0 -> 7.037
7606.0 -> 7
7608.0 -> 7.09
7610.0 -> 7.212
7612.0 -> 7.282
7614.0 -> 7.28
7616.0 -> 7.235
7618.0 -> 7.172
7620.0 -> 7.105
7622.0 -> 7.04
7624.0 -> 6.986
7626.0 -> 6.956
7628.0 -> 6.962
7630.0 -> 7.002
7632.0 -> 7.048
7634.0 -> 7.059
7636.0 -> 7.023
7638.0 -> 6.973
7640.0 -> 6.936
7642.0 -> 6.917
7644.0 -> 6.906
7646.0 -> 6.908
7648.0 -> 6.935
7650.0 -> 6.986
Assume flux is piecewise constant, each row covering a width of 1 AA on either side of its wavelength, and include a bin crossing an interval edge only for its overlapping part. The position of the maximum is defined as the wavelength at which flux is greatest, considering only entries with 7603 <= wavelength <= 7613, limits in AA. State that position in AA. 7612.0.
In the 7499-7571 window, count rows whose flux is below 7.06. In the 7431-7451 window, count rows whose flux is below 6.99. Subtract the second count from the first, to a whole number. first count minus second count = 16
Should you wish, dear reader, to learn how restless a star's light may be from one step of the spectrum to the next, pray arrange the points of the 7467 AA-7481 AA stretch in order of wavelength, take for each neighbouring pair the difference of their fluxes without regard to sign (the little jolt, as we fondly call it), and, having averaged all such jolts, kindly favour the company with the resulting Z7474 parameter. 0.031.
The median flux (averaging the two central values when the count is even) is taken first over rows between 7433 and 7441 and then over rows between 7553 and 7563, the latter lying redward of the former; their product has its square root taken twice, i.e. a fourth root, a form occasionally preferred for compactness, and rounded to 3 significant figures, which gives 2.66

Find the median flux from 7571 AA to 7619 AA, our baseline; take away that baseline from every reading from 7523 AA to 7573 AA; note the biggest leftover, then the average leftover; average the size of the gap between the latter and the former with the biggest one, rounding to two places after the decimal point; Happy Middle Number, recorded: 0.23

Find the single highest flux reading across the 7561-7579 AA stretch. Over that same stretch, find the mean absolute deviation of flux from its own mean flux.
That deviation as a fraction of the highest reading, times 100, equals 1.1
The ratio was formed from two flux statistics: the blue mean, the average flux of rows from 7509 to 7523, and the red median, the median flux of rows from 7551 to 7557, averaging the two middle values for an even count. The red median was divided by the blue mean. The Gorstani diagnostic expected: 1.01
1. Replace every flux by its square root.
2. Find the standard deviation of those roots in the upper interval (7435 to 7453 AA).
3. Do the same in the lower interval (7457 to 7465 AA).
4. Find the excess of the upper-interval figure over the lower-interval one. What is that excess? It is 0.007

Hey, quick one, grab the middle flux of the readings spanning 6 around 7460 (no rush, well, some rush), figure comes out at 6.81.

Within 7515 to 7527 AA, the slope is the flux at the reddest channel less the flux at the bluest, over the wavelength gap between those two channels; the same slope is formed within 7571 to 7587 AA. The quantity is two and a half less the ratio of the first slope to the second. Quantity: 3.0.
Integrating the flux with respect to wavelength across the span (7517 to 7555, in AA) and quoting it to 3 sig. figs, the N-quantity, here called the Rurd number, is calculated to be 270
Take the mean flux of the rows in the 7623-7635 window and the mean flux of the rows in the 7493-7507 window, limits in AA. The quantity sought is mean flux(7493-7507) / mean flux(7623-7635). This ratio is 0.995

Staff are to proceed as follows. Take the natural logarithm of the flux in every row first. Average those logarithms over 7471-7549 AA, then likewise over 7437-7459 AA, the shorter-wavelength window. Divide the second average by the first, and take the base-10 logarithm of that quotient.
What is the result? 0.001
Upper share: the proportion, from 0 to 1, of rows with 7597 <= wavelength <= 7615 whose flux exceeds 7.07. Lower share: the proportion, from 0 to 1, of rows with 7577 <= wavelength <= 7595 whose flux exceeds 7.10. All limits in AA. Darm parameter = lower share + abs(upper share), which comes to 1.00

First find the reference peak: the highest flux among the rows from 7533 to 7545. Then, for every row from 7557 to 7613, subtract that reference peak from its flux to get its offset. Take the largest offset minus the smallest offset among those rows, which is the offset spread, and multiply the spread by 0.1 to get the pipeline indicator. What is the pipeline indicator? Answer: 0.058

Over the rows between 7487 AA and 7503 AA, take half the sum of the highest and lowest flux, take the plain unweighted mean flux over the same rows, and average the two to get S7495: 6.96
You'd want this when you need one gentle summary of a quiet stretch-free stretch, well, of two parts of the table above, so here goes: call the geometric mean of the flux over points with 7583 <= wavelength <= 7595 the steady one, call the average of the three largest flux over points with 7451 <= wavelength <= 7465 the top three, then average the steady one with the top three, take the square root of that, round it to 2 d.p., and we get 2.66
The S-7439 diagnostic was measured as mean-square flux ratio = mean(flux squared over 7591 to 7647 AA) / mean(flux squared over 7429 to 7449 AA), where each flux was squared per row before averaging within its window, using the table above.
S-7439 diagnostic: 1.018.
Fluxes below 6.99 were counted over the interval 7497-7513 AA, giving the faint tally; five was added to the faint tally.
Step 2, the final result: 10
